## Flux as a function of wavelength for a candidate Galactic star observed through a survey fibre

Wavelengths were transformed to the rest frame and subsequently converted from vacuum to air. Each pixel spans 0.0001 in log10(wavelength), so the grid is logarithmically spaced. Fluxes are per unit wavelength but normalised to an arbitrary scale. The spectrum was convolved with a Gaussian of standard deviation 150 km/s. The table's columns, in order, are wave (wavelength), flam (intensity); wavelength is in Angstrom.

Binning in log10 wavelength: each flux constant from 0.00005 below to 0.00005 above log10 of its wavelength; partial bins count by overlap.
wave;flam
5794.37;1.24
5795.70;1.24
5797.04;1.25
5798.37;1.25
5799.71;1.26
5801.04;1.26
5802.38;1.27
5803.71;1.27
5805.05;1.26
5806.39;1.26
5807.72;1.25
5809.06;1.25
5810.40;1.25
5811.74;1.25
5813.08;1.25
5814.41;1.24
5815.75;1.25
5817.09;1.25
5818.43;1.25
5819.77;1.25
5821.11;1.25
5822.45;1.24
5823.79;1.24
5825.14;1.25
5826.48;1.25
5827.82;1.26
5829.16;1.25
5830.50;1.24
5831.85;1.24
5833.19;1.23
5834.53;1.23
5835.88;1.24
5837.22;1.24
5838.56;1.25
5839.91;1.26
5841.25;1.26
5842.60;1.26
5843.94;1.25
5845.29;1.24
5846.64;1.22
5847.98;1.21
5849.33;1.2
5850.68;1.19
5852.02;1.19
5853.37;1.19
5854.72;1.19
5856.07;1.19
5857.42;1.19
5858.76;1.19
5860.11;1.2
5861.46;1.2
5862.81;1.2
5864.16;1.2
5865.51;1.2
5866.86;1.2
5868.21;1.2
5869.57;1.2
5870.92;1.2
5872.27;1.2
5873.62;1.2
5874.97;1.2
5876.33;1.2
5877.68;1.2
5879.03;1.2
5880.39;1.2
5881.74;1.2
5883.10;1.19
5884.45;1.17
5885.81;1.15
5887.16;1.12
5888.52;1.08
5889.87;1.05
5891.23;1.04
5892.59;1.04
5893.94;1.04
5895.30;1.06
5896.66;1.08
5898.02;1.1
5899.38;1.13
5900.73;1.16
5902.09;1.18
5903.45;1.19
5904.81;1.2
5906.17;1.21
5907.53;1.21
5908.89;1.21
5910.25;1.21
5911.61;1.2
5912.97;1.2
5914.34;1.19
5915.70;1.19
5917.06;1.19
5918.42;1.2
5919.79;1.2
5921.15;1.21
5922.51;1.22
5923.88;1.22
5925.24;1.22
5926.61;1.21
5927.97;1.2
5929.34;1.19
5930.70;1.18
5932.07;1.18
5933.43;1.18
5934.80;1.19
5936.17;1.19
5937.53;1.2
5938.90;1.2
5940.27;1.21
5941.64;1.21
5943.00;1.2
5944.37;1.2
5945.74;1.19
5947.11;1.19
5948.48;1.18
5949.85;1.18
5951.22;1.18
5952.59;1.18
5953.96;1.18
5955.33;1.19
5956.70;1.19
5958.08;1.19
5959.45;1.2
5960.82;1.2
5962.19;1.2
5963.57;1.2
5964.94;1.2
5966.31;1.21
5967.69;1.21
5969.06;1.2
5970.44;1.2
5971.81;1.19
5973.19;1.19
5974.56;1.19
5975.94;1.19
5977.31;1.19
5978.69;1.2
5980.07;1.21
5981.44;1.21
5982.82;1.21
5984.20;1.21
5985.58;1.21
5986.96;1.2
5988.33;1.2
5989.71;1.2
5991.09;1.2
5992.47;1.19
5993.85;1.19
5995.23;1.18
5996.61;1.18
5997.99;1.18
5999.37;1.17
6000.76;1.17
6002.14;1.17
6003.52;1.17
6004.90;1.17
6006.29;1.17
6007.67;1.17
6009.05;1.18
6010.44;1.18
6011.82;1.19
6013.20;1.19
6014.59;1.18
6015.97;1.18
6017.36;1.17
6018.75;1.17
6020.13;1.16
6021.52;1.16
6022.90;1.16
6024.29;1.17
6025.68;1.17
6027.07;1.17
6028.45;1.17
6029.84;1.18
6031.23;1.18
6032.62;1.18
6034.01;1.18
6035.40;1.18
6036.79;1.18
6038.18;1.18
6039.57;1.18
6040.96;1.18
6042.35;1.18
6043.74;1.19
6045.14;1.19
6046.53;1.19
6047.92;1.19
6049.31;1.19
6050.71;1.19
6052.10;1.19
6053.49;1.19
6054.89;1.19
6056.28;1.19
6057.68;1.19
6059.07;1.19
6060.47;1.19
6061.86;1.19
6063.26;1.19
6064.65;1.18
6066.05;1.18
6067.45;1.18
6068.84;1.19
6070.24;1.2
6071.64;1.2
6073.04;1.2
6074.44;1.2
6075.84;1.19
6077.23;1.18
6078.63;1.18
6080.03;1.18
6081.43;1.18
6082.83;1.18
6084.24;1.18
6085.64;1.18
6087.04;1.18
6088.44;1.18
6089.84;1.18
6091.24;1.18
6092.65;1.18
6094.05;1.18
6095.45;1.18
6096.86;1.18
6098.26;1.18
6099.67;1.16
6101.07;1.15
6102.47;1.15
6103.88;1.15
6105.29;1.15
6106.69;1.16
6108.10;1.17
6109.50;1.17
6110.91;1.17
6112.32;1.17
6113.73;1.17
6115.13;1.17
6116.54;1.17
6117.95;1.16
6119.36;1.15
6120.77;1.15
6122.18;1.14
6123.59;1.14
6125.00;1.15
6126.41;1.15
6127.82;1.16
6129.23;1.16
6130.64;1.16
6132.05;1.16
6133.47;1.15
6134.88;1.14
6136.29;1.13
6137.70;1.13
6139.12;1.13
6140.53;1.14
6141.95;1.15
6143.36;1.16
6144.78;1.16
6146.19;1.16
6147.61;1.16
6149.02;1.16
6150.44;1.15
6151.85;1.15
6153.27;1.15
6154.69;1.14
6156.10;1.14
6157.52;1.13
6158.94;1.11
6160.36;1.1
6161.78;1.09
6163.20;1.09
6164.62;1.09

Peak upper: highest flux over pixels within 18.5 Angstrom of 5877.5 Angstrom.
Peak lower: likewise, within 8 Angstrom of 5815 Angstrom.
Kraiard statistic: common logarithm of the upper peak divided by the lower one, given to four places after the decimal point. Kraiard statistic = -0.0177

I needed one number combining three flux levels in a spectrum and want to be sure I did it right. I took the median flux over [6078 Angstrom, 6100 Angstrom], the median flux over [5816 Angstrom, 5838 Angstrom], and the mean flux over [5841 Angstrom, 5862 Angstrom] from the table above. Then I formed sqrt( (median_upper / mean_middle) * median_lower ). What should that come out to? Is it 1.10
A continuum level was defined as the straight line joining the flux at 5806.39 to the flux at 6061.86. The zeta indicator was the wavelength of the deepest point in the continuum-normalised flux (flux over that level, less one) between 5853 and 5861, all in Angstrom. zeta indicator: 5853.37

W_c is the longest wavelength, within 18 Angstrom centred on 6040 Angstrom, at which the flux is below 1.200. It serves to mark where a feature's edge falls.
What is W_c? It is 6047.92 Angstrom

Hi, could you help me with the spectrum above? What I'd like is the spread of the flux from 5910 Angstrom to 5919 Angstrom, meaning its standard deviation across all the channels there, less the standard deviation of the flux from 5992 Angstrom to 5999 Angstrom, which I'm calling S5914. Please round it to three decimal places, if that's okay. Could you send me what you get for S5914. 0.002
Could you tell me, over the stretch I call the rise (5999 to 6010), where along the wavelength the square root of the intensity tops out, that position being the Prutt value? 6009.05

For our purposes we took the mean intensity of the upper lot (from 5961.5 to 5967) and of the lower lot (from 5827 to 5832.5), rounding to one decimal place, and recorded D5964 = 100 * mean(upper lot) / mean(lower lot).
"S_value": 96.4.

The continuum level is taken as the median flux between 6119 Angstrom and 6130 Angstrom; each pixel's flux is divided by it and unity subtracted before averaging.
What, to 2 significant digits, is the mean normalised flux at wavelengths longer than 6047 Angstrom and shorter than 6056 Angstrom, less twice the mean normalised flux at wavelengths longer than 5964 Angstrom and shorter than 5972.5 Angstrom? -0.055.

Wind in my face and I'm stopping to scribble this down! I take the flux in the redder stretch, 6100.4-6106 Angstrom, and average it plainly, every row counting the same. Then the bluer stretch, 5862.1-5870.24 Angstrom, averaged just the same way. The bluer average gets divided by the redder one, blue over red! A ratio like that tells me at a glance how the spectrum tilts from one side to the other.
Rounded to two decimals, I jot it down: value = 1.04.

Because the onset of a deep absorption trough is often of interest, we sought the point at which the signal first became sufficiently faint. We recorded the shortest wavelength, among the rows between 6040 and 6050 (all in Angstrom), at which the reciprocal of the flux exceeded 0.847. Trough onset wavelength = 6040.96 Angstrom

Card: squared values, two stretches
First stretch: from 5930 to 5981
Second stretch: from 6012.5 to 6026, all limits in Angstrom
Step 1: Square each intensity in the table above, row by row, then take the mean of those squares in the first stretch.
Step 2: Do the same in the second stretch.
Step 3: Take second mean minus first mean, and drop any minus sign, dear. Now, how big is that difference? 0.054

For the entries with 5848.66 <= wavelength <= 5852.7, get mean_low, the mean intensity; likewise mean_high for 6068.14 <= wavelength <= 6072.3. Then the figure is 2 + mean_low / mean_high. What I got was 3.00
